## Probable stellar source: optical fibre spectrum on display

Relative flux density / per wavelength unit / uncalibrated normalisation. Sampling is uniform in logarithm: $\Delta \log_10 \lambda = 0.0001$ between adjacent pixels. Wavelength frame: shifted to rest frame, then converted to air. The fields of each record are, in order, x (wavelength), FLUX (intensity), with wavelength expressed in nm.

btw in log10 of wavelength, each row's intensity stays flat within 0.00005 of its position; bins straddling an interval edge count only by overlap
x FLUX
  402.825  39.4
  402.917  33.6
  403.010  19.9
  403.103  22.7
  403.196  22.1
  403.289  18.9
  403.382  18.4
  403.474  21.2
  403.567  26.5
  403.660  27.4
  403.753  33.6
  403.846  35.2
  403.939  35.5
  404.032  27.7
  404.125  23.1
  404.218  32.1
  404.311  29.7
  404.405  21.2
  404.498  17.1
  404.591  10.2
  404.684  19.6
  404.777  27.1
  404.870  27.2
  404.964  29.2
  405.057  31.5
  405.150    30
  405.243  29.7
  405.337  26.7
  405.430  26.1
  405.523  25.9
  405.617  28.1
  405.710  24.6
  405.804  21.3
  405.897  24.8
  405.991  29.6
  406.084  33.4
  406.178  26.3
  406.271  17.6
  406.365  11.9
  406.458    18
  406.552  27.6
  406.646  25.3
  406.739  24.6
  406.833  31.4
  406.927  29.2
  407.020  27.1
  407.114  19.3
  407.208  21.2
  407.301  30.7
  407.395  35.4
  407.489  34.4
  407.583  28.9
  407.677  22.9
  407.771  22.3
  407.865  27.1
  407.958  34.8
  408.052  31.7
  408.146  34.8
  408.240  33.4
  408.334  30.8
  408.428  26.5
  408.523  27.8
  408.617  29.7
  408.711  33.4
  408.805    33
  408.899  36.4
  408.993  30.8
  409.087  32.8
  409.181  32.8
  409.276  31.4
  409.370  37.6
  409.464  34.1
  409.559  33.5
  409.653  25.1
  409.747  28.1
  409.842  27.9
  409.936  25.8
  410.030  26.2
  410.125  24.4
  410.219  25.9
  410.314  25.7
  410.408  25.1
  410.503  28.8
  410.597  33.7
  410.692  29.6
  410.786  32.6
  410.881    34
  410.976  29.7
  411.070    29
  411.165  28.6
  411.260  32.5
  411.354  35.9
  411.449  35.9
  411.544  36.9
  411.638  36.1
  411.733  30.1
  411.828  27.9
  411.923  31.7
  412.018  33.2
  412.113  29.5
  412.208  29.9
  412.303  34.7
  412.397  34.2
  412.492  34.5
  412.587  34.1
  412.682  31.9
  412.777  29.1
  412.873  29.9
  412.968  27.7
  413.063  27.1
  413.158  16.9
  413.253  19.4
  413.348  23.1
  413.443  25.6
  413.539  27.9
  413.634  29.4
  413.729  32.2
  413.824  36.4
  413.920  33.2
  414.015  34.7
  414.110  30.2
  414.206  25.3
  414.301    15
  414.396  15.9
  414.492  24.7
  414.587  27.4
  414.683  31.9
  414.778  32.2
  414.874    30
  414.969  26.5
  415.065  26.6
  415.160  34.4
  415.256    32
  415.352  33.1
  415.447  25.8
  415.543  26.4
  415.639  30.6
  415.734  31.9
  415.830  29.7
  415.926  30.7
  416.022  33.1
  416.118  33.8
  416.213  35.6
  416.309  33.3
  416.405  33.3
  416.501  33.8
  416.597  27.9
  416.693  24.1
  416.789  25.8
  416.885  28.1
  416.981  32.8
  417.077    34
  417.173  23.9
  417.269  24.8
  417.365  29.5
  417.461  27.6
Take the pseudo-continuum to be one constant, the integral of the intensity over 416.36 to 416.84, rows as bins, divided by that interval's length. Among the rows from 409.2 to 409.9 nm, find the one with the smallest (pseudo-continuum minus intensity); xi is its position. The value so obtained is 409.370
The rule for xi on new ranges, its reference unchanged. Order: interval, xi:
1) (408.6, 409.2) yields 408.899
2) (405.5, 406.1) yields 406.084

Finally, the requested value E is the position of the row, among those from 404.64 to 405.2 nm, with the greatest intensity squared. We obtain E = 405.057 nm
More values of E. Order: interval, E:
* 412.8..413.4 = 412.873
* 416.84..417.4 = 417.077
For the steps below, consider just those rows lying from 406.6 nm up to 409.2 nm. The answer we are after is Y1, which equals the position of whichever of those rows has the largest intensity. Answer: 408.899 nm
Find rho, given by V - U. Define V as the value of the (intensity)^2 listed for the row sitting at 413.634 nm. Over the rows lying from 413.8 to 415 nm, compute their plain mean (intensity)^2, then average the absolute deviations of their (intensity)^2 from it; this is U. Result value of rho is 595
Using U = 269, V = 864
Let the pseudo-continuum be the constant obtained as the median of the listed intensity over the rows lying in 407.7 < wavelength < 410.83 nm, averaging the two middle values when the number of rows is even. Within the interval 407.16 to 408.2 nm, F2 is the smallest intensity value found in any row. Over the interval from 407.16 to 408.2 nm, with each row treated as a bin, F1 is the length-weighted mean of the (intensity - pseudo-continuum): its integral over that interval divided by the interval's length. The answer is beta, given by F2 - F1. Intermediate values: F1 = -1.3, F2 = 21.2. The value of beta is 23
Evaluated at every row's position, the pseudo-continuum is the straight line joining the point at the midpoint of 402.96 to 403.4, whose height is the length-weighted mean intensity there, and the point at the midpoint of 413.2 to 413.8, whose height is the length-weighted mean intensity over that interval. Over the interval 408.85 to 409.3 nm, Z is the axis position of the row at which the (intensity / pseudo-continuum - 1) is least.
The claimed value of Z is 408.993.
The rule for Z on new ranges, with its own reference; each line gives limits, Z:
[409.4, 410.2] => 410.125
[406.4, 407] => 406.458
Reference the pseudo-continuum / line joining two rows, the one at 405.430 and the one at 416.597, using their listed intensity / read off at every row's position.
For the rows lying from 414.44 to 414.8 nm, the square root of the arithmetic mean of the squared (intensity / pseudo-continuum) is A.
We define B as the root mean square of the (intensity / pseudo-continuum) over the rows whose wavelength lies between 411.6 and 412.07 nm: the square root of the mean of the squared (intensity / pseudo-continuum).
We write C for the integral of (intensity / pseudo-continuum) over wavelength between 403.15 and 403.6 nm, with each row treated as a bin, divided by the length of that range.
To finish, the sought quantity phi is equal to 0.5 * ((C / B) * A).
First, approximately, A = 1.06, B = 1.18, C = 0.83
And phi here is 0.37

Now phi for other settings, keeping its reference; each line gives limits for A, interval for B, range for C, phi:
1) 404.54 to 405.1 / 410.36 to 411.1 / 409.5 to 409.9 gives 0.46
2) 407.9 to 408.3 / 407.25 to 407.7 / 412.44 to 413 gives 0.63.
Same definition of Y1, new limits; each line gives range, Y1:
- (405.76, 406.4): 406.084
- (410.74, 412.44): 411.544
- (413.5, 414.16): 413.824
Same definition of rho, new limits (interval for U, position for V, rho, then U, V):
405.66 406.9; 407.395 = 1050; 203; 1253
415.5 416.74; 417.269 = 454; 161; 615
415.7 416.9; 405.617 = 614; 175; 790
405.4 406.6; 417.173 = 377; 194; 571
